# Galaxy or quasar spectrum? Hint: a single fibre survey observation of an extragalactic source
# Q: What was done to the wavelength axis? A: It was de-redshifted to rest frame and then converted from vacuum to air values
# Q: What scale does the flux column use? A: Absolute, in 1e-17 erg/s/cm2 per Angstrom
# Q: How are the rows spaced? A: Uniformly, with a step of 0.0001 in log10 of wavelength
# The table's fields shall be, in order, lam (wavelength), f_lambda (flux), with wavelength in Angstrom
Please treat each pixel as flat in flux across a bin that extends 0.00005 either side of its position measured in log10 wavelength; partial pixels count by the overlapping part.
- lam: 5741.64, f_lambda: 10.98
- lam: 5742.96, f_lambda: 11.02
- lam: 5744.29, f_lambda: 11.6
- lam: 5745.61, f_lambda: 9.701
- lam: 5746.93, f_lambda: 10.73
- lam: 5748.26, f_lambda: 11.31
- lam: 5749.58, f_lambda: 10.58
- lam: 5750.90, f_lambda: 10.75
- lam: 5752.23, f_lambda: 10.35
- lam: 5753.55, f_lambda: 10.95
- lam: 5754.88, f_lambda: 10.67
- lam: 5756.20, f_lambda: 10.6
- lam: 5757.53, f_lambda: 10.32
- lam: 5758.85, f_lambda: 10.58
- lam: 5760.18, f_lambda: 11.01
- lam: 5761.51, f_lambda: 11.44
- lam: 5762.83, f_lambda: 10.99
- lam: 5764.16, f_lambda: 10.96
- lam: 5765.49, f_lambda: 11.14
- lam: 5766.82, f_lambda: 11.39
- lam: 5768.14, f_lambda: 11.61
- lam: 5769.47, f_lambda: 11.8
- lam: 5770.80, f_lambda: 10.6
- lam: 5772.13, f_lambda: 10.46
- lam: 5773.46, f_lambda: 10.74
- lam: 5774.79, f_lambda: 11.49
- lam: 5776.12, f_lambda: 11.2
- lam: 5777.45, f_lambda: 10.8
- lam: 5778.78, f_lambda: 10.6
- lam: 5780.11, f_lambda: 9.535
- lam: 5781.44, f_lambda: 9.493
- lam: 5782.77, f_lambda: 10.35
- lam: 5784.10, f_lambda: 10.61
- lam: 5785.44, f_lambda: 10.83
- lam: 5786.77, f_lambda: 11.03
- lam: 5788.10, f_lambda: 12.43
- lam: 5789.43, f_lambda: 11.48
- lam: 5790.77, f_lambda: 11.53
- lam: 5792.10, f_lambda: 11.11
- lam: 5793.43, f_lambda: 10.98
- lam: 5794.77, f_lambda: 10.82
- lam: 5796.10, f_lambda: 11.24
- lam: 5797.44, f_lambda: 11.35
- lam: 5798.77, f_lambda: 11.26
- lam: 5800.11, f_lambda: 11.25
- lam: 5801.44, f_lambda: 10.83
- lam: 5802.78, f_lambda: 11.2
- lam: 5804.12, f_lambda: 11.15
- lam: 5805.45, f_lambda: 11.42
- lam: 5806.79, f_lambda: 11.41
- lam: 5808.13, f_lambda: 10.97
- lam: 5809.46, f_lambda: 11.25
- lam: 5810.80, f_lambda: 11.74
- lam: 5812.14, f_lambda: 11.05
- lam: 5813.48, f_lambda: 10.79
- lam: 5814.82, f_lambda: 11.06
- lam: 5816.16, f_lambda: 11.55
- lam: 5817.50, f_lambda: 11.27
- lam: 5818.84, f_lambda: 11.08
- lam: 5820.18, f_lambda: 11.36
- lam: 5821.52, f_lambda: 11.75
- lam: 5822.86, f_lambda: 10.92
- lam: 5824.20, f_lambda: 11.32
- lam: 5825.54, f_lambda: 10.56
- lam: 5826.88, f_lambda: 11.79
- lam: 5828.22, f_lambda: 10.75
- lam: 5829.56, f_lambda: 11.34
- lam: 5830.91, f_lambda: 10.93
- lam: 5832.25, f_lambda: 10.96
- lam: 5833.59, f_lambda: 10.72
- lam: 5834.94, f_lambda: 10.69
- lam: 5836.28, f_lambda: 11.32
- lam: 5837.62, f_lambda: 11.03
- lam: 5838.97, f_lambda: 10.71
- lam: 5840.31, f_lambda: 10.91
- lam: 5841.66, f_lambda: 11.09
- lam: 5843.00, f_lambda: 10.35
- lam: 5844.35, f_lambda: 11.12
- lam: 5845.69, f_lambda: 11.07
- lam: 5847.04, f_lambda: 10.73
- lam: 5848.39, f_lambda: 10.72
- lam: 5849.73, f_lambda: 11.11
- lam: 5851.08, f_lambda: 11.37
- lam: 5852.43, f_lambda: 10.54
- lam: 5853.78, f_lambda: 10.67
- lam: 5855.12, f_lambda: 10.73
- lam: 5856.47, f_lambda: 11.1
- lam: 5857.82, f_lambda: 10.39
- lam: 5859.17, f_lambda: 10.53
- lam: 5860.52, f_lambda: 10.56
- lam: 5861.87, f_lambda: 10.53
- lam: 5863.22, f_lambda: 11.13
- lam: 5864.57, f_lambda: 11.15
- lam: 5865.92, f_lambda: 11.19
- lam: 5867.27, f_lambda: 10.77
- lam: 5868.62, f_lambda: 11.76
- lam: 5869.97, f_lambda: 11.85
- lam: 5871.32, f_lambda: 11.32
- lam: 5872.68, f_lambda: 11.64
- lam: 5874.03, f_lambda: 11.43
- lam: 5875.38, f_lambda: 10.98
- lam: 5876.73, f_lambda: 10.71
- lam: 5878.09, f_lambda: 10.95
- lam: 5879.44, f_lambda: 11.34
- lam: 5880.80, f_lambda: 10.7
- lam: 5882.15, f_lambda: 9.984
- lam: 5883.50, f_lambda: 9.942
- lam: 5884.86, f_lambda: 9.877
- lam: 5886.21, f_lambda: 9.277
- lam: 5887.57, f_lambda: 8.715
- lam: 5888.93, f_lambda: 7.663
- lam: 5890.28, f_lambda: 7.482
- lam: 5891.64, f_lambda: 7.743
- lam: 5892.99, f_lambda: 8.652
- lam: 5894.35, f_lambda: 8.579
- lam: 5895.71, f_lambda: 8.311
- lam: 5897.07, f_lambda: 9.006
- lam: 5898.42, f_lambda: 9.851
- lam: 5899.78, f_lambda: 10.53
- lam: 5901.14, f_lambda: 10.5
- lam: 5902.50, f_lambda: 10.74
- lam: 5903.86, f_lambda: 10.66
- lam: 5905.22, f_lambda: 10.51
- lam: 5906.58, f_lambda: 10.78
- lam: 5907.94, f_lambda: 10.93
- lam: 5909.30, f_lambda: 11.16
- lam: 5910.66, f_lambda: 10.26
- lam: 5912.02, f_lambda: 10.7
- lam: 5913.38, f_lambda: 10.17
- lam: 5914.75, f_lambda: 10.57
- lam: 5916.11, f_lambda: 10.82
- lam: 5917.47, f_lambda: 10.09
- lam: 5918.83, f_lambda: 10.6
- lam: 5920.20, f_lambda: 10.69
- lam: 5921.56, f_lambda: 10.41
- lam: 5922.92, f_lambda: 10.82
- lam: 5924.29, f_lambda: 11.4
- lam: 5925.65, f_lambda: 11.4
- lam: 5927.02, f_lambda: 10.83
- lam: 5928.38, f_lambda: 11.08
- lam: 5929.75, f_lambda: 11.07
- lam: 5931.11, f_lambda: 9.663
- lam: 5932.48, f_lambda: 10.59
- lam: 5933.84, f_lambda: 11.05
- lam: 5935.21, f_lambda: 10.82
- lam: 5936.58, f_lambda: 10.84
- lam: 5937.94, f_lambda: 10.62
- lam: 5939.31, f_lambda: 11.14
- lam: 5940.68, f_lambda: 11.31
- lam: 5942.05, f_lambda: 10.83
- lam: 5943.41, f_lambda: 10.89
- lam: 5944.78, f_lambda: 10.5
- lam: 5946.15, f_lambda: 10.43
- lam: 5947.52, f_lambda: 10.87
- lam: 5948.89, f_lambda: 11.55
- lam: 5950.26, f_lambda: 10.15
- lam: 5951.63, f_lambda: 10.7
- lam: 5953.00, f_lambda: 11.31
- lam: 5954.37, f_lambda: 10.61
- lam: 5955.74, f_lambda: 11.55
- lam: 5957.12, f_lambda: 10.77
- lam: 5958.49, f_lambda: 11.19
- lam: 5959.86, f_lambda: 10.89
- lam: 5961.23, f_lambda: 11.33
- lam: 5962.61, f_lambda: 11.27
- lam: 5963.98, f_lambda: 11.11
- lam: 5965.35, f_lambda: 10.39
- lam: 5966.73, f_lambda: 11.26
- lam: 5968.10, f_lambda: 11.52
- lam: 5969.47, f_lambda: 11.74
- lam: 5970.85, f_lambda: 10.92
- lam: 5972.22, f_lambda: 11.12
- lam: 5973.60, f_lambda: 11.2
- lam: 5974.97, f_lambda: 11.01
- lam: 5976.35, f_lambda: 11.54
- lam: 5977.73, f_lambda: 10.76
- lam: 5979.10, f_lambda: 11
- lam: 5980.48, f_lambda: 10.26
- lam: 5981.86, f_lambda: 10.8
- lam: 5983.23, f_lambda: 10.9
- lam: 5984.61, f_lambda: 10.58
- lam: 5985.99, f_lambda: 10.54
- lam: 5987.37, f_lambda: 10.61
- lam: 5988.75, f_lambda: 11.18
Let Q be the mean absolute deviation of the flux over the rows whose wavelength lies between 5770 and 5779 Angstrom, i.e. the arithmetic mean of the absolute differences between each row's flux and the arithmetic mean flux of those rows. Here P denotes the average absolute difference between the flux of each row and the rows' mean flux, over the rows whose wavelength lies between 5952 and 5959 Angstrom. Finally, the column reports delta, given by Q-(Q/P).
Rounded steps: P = 0.32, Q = 0.29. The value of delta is -0.6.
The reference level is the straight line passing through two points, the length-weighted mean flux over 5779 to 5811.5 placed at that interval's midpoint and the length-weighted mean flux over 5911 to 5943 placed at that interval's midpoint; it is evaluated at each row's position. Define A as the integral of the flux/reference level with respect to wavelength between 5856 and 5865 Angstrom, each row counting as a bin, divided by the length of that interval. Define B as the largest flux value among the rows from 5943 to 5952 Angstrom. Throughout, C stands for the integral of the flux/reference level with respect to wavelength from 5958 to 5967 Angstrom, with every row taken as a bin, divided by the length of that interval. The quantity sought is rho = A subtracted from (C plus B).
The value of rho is 11.6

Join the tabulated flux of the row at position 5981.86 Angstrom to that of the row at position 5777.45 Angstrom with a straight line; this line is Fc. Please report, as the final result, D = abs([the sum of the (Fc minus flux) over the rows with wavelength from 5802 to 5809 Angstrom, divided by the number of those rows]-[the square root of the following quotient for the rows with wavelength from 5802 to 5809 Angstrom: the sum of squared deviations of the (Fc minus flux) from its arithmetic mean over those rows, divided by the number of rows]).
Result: 0.6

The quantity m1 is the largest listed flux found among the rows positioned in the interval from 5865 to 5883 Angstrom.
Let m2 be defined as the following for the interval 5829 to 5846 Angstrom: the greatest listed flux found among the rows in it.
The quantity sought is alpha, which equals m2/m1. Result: 0.96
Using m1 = 11.85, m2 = 11.34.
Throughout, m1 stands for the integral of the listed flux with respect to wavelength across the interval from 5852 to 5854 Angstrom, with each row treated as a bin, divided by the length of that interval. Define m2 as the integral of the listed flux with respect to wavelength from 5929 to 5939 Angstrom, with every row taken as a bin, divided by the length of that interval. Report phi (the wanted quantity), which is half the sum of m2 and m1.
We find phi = 10.64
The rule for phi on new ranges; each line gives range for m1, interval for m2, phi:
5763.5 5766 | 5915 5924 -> 10.82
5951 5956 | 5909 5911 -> 10.86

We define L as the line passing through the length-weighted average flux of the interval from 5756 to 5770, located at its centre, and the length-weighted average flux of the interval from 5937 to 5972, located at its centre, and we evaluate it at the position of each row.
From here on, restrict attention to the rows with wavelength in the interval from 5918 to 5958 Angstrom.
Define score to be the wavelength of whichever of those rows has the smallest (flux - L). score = 5931.11 Angstrom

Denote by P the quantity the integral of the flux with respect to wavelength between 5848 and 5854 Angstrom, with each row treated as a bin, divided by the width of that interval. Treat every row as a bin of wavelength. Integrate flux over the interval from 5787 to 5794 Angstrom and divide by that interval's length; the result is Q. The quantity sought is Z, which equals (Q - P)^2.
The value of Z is 0.348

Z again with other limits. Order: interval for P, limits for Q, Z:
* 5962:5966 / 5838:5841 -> 0.017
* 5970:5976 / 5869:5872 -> 0.248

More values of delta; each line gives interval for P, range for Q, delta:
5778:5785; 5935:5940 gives -0.2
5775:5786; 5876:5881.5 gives -0.2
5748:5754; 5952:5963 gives -0.7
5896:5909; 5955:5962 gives -0.3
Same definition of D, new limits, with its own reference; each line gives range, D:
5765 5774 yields 0.8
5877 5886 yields 0.2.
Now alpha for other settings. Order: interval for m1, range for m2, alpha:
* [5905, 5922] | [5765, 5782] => 1.06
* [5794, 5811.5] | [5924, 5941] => 0.97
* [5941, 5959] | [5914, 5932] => 0.99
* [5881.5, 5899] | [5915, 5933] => 1.14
